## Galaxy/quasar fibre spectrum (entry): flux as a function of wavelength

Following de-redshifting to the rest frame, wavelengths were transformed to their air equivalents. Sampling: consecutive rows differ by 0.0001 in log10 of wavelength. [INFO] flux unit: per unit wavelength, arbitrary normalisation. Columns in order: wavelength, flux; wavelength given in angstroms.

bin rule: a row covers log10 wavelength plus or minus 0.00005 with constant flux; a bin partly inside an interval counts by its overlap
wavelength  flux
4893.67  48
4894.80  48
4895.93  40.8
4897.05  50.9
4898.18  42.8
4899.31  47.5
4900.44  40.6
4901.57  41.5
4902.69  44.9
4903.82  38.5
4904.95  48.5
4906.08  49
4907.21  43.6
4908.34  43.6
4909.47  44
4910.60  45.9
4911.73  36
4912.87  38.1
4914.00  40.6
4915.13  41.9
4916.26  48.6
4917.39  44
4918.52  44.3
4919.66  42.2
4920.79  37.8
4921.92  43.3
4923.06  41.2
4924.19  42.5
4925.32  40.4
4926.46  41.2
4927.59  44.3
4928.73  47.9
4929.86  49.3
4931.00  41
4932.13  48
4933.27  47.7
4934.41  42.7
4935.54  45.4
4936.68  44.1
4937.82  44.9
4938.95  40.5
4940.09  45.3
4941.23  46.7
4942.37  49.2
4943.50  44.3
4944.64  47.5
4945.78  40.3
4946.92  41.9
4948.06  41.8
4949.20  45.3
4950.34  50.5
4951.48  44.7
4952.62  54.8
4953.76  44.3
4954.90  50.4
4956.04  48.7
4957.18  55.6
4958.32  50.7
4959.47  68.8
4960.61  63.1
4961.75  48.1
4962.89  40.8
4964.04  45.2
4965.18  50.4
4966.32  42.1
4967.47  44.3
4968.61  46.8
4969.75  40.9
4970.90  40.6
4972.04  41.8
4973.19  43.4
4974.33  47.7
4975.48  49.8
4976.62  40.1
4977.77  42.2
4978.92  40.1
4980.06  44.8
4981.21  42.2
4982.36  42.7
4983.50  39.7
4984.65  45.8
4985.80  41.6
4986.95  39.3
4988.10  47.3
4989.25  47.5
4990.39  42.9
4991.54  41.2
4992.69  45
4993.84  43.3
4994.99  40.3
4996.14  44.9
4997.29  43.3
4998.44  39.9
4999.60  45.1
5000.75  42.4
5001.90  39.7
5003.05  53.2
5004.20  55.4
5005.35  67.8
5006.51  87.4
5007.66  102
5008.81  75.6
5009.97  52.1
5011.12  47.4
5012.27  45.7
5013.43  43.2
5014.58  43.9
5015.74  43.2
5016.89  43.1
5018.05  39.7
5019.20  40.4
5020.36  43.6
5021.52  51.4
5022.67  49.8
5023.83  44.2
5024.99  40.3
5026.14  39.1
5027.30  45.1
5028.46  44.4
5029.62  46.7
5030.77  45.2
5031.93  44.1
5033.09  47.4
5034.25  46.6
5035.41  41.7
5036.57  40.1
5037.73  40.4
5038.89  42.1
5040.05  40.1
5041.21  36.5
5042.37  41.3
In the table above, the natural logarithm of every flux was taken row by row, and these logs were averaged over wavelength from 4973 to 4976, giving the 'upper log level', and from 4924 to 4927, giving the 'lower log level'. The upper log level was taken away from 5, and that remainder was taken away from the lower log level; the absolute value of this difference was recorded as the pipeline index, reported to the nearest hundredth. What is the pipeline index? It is 2.57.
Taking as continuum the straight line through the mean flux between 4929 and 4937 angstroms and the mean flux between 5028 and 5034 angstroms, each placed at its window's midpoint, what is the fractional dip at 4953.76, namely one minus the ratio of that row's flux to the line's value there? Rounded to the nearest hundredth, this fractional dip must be 0.03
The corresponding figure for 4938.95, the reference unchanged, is 0.11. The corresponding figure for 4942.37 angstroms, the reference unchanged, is -0.08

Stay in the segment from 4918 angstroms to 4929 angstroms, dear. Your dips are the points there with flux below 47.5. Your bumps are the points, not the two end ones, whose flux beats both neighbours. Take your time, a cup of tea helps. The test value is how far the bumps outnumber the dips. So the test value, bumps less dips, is -7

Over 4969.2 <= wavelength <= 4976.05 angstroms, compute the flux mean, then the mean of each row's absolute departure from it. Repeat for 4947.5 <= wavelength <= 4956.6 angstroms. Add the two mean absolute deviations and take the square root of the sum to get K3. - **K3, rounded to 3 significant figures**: 2.58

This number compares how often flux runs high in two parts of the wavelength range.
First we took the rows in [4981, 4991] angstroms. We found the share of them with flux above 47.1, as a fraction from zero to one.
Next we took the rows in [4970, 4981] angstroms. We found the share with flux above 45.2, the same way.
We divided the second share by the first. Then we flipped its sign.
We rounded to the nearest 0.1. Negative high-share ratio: -1.0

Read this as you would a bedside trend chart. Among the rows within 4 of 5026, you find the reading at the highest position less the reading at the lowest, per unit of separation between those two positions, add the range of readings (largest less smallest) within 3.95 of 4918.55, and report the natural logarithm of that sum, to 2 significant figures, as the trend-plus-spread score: 2.3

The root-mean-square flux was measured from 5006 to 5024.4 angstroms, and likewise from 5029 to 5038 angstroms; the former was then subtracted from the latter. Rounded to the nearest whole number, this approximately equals -12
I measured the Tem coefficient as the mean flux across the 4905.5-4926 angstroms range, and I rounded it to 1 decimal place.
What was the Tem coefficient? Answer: 42.6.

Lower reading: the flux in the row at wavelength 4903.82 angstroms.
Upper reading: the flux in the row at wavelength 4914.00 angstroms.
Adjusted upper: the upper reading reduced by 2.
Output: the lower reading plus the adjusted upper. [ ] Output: 77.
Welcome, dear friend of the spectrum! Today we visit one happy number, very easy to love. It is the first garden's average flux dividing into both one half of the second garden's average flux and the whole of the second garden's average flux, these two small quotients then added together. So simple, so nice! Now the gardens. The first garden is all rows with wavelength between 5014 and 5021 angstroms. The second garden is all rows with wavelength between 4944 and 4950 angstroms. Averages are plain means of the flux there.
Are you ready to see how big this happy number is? 1.54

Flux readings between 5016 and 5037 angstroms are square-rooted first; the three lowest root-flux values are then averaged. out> 6.30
